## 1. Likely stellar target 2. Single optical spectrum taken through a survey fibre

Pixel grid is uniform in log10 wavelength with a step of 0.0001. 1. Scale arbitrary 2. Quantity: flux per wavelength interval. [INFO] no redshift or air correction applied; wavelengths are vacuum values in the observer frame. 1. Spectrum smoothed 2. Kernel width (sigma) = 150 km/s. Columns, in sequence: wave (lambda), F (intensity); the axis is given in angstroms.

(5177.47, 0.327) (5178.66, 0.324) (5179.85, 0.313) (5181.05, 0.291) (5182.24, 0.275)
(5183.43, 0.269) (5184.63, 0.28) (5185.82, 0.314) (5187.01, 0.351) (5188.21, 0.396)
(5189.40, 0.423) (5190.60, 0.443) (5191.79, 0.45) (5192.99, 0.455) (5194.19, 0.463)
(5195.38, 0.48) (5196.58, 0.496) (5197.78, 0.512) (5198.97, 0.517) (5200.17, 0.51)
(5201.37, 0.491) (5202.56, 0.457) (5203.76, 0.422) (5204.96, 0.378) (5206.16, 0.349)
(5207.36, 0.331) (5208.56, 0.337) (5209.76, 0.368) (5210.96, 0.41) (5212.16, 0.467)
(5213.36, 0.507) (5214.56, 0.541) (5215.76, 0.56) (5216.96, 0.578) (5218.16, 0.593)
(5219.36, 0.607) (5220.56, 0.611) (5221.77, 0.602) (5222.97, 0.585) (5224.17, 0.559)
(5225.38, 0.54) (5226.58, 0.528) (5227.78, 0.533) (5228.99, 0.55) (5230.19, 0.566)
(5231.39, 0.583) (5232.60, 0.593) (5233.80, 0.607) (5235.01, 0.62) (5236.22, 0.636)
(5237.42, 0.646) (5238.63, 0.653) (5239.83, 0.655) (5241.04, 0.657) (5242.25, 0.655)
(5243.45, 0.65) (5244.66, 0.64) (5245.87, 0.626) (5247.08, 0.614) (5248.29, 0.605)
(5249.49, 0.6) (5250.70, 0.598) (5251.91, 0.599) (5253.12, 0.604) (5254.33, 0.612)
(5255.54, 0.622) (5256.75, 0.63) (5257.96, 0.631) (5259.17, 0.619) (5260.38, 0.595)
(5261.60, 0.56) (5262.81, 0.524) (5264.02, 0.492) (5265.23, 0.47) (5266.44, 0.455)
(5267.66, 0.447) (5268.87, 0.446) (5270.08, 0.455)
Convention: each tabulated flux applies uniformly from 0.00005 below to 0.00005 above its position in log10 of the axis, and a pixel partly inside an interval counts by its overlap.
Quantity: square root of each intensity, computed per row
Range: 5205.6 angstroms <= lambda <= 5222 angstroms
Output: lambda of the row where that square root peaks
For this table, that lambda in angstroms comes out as 5220.56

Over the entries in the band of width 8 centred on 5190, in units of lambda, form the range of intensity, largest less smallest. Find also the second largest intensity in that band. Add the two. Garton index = 0.55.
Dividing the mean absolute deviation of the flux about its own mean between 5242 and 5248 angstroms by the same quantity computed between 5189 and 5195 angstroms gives 1.23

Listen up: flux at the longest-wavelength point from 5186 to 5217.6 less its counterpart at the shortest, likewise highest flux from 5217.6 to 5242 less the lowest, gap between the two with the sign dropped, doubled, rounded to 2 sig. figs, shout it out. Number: 0.20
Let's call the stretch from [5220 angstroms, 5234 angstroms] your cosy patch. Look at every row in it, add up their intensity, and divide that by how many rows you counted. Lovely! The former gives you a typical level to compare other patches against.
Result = 0.57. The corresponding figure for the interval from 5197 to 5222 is 0.48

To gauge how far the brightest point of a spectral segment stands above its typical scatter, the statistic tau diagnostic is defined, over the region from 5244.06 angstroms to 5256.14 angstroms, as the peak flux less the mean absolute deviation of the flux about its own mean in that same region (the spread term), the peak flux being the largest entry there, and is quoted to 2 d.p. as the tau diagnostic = 0.63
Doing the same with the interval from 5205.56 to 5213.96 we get 0.45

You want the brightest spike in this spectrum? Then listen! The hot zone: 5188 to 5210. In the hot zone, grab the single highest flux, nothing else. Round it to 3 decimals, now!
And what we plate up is 0.517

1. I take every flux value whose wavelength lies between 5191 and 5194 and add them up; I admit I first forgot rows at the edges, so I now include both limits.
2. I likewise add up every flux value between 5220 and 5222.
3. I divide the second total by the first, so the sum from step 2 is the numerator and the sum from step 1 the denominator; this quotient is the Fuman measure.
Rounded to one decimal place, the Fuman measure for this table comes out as 1.3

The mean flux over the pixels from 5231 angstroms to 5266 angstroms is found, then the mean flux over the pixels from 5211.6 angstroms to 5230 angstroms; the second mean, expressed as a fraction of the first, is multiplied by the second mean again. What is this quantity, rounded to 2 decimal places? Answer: 0.51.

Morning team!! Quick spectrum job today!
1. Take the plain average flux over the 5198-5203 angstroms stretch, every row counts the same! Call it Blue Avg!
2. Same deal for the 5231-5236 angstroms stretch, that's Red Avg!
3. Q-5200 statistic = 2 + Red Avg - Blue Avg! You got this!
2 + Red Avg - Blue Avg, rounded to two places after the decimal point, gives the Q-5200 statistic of 2.11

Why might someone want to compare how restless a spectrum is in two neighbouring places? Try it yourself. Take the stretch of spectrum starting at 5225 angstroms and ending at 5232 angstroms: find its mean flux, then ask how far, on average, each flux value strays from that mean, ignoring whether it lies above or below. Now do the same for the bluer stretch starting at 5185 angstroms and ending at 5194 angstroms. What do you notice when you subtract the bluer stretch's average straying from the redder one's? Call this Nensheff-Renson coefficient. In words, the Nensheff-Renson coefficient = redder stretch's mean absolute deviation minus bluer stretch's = -0.0273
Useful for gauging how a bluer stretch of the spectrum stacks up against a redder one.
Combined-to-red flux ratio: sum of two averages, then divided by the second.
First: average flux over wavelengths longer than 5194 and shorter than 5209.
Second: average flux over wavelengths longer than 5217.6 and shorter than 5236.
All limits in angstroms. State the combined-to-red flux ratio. 1.76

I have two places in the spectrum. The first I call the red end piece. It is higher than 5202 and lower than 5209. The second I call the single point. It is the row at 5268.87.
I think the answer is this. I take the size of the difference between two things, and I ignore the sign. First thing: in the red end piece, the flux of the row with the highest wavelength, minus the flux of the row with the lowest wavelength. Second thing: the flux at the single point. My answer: 0.57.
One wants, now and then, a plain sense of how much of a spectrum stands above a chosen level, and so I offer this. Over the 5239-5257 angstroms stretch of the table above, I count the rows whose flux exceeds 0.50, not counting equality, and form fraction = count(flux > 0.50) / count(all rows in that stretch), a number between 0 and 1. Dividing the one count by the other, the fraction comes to 1.00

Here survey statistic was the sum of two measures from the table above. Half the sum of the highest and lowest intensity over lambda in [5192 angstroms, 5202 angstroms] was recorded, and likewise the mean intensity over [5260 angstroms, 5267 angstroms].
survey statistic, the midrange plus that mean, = 1.00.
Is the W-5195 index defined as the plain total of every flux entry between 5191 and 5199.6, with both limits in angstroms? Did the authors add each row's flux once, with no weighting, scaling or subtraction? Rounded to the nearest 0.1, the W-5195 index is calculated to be 3.4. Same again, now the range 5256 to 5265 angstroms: 4.1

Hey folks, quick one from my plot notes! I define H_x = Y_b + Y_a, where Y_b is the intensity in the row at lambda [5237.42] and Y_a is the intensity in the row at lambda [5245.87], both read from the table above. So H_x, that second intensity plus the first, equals 1.27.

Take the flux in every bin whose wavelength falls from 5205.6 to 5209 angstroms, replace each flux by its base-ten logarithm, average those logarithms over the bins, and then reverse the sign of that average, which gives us 0.47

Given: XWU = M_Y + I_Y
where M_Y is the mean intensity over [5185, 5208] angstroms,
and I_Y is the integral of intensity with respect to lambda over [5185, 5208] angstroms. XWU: 10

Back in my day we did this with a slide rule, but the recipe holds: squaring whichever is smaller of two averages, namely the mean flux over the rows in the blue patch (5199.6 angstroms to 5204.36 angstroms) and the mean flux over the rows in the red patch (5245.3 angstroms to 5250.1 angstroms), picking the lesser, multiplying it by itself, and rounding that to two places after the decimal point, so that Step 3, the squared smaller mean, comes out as 0.22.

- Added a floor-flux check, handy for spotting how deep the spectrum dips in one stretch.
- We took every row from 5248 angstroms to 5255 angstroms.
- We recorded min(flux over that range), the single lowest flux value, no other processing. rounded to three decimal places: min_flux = 0.598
